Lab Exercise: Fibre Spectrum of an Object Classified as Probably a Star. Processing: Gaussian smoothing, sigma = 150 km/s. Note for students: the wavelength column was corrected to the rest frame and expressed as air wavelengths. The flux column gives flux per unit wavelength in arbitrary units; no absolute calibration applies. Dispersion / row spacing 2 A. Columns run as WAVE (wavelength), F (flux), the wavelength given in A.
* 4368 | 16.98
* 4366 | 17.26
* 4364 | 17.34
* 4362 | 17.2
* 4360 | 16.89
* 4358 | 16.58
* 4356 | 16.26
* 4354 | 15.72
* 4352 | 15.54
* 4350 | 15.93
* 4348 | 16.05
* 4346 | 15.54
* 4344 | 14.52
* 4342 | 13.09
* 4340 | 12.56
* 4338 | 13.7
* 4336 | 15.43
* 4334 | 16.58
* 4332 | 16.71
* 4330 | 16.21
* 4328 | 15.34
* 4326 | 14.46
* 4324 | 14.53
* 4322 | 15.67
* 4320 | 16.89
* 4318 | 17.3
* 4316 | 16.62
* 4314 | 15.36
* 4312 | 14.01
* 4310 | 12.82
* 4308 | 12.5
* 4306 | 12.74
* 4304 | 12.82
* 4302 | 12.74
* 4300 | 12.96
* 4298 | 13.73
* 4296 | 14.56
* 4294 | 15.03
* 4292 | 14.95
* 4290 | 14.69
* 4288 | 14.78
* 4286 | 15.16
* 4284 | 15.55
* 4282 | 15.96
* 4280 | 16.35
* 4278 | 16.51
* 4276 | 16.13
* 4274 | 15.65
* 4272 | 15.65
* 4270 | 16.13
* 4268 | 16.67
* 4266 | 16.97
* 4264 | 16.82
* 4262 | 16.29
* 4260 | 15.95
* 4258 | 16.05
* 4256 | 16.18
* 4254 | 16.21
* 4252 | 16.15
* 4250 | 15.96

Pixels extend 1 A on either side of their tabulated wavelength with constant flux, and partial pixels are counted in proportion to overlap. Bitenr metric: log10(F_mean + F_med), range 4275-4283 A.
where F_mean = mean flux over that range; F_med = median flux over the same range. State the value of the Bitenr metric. 1.51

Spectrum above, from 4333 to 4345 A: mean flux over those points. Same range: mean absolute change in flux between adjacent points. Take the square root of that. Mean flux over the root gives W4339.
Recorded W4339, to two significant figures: 13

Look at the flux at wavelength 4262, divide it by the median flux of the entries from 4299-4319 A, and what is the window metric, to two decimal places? 1.26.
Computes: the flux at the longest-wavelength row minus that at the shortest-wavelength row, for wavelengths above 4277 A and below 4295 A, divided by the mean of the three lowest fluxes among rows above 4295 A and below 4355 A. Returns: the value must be -0.12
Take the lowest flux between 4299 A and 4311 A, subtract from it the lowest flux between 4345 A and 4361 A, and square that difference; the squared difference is 9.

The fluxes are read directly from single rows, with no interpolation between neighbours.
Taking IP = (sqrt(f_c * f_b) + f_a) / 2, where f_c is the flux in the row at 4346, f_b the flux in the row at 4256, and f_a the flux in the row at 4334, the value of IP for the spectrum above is 16.2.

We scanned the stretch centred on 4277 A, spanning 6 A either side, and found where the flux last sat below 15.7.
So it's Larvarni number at 4274 A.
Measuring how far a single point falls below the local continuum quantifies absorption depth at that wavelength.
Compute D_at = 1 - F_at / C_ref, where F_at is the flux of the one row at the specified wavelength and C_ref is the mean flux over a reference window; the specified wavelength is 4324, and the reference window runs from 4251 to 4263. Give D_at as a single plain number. 0.100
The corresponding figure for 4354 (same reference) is 0.026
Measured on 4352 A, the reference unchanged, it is 0.037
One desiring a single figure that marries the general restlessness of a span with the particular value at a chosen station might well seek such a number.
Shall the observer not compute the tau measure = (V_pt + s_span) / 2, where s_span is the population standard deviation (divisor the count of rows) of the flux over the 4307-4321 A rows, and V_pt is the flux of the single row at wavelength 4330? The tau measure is 9.0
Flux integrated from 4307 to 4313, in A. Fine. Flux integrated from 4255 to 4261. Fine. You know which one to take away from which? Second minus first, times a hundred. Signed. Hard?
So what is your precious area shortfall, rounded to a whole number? 1770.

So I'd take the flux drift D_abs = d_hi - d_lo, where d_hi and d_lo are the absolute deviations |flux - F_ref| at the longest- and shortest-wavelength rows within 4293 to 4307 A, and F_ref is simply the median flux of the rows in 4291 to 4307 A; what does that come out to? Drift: -1.1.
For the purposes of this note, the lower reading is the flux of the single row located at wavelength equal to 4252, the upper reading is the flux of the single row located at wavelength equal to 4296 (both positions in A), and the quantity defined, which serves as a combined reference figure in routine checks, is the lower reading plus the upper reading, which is 30.7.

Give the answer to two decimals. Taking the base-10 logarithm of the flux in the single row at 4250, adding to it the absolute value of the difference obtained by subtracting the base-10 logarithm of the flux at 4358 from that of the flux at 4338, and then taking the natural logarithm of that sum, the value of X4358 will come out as 0.25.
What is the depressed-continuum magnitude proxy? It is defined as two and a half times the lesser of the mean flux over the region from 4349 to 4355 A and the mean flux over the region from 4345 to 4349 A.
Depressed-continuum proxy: 39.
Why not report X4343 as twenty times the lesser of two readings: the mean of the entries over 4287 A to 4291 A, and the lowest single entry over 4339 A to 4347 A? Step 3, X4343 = 251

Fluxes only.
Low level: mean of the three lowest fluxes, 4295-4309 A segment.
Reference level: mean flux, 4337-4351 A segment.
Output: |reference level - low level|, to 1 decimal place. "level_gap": 1.8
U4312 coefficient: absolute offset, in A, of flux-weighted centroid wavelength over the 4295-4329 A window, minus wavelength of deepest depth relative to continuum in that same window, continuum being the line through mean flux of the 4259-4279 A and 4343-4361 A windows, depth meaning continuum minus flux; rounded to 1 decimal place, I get 4.6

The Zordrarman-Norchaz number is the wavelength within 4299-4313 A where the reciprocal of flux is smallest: 4312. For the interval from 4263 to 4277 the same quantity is 4266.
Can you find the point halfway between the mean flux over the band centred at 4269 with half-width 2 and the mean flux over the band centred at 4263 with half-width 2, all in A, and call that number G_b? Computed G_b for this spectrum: 16.5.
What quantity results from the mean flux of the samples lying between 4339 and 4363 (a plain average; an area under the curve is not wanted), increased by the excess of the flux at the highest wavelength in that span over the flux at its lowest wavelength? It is 20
